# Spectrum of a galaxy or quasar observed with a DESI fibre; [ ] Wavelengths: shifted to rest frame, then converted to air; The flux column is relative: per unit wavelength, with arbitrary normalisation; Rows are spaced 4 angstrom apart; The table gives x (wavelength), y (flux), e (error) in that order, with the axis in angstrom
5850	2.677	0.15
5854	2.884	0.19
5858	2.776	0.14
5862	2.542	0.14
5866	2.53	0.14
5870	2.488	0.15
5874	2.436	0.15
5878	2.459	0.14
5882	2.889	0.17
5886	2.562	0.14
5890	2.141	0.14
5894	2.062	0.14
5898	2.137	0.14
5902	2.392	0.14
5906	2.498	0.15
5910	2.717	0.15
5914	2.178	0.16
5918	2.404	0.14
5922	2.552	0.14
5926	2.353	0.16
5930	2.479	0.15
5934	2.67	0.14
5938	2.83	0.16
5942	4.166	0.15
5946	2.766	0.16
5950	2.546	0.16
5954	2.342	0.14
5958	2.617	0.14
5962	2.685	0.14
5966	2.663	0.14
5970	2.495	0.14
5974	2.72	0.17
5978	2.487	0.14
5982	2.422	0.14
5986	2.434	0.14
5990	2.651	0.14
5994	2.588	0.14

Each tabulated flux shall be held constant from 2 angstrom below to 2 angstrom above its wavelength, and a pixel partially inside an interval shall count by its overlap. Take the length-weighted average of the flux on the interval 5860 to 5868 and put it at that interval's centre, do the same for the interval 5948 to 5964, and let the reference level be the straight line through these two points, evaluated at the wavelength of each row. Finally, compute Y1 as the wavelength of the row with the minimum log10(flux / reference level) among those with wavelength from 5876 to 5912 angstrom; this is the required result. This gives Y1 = 5894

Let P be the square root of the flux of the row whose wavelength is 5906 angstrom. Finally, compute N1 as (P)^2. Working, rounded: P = 1.58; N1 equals 2.50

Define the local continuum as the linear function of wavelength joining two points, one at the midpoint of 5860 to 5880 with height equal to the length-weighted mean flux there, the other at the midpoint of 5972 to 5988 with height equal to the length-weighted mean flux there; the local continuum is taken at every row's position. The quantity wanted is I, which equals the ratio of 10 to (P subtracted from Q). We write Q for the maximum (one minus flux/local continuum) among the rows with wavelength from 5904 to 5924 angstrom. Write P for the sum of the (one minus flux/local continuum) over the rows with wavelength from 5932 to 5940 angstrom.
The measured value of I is 31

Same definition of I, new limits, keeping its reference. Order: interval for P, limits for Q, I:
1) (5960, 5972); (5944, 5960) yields 53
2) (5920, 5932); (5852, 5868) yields -150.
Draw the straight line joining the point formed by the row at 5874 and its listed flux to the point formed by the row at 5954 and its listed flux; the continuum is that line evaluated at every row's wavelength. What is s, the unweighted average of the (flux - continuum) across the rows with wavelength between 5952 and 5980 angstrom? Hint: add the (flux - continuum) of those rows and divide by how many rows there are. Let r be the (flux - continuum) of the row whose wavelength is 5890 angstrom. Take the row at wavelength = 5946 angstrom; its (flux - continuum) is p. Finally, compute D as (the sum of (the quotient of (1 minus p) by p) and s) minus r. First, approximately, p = 0.41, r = -0.276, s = 0.24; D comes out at 1.9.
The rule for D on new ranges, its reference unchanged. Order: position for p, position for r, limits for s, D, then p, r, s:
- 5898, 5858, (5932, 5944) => -4.2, -0.27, 0.321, 0.86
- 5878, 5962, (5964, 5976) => 35.1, 0.03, 0.352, 0.30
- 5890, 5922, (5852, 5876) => -4.6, -0.28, 0.172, 0.16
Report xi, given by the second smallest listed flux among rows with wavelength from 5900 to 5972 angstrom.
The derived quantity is 2.342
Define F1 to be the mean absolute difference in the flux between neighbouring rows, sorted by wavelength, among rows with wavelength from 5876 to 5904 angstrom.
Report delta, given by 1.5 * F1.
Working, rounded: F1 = 0.26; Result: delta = 0.397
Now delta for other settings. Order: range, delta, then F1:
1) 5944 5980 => 0.265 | 0.18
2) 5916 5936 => 0.249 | 0.17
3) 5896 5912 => 0.290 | 0.19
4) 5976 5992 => 0.147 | 0.10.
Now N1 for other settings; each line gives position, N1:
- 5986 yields 2.43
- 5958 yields 2.62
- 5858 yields 2.78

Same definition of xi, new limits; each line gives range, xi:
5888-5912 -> 2.137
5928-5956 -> 2.479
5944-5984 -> 2.422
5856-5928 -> 2.137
